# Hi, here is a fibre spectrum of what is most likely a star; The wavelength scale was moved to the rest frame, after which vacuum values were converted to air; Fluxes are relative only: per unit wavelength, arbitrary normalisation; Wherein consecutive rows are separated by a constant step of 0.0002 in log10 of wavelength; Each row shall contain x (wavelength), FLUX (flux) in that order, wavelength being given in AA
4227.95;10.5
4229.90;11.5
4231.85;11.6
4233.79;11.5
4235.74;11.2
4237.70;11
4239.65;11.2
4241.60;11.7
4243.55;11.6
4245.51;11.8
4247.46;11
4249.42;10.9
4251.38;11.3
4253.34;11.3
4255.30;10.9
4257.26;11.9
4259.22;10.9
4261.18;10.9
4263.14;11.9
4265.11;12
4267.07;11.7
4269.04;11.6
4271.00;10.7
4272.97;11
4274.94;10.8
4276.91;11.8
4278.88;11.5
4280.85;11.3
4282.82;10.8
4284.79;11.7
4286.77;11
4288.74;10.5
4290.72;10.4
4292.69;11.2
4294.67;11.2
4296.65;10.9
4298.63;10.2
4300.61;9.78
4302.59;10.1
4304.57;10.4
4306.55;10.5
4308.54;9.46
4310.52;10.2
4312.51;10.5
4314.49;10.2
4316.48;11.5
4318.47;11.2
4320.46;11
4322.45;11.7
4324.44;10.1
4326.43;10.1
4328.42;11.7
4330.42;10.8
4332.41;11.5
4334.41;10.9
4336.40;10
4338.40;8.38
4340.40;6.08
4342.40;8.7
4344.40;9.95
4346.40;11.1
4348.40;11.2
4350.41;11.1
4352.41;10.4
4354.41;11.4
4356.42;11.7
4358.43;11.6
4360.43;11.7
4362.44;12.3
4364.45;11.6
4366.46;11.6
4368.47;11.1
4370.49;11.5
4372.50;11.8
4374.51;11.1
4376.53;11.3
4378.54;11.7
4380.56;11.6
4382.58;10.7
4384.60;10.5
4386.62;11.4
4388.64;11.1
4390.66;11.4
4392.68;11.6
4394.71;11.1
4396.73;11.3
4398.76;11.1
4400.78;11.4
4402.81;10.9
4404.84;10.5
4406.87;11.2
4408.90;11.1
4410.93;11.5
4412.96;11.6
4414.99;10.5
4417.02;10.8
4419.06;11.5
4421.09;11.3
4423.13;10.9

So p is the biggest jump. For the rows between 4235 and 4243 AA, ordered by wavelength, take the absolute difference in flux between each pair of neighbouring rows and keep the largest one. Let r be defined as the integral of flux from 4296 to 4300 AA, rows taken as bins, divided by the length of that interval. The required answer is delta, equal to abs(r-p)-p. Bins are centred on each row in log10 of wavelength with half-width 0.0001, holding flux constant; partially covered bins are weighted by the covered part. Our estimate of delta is 9.44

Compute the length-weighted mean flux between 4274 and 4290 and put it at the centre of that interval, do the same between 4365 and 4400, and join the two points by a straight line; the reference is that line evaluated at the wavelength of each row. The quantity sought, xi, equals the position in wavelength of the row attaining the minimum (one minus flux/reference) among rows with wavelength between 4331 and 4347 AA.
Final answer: 4332.41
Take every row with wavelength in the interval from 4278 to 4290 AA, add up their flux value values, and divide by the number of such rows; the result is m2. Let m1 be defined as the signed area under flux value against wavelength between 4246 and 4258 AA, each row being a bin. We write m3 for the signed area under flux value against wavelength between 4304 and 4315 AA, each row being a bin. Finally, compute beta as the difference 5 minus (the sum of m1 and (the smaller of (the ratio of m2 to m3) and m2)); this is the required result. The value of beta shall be -130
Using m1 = 135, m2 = 11.1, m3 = 112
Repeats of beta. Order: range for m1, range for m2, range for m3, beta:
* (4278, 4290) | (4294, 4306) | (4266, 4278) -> -128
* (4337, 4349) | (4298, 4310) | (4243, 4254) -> -105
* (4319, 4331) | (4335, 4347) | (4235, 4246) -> -126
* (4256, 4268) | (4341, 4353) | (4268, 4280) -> -134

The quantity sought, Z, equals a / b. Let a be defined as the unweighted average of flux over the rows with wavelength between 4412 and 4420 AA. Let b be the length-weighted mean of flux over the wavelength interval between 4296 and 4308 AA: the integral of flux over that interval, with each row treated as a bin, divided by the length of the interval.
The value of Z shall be 1.08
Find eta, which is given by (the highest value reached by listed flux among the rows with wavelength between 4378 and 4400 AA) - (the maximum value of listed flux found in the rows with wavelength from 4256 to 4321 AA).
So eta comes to -0.30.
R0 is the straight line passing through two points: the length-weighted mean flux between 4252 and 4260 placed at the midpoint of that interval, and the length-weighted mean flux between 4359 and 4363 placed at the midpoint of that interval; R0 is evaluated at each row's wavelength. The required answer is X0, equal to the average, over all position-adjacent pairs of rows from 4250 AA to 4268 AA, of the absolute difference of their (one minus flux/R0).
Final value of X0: 0.042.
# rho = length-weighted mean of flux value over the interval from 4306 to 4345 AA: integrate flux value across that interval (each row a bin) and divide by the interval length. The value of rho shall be 10.2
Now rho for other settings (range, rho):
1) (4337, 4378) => 10.8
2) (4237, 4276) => 11.3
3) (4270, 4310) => 10.8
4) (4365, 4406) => 11.2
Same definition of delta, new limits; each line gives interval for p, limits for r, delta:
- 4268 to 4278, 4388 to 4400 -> 9.28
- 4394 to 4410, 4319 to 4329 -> 9.51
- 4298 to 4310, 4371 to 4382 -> 9.39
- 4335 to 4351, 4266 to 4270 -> 6.42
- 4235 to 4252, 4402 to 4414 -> 9.54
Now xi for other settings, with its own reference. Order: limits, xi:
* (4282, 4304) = 4284.79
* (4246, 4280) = 4265.11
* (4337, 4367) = 4362.44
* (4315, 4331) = 4322.45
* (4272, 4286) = 4276.91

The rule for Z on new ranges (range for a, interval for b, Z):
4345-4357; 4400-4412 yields 1.01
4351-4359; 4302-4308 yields 1.10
